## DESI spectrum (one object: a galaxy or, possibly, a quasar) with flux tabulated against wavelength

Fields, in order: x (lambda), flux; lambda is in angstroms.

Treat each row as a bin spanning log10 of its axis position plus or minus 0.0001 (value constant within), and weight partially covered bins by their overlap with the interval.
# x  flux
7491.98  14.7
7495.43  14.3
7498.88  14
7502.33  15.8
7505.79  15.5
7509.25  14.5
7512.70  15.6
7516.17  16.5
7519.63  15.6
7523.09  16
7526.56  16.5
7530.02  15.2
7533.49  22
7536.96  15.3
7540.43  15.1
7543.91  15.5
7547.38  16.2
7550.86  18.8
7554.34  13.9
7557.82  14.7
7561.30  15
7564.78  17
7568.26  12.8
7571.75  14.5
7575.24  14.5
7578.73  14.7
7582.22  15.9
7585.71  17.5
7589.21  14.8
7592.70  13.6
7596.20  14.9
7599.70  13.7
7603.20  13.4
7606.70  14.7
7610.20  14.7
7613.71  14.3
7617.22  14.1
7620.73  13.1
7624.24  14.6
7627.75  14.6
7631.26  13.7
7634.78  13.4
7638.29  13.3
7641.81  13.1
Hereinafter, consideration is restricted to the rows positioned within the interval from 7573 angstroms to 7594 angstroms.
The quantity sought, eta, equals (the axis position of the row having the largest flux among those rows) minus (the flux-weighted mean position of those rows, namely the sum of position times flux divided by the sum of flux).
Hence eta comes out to 1.8 angstroms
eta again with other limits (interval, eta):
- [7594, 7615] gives -8.8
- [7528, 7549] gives -5.0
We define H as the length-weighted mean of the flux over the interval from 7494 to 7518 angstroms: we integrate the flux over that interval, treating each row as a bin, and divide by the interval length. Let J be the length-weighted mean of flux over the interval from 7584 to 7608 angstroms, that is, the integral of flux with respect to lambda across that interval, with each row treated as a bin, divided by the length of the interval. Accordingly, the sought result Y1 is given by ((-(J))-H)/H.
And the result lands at -1.96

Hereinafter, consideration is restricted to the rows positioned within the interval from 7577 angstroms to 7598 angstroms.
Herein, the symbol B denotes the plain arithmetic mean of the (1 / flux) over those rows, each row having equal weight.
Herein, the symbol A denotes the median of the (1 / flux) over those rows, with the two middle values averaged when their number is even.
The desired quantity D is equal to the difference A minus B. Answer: 0.0013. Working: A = 0.0673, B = 0.066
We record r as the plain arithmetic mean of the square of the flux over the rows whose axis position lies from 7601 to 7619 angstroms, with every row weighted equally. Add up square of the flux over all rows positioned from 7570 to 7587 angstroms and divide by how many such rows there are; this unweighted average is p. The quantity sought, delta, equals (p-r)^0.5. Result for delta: 6.01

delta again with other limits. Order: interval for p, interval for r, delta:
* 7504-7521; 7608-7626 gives 6.41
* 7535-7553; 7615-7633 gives 8.17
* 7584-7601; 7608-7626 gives 4.81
